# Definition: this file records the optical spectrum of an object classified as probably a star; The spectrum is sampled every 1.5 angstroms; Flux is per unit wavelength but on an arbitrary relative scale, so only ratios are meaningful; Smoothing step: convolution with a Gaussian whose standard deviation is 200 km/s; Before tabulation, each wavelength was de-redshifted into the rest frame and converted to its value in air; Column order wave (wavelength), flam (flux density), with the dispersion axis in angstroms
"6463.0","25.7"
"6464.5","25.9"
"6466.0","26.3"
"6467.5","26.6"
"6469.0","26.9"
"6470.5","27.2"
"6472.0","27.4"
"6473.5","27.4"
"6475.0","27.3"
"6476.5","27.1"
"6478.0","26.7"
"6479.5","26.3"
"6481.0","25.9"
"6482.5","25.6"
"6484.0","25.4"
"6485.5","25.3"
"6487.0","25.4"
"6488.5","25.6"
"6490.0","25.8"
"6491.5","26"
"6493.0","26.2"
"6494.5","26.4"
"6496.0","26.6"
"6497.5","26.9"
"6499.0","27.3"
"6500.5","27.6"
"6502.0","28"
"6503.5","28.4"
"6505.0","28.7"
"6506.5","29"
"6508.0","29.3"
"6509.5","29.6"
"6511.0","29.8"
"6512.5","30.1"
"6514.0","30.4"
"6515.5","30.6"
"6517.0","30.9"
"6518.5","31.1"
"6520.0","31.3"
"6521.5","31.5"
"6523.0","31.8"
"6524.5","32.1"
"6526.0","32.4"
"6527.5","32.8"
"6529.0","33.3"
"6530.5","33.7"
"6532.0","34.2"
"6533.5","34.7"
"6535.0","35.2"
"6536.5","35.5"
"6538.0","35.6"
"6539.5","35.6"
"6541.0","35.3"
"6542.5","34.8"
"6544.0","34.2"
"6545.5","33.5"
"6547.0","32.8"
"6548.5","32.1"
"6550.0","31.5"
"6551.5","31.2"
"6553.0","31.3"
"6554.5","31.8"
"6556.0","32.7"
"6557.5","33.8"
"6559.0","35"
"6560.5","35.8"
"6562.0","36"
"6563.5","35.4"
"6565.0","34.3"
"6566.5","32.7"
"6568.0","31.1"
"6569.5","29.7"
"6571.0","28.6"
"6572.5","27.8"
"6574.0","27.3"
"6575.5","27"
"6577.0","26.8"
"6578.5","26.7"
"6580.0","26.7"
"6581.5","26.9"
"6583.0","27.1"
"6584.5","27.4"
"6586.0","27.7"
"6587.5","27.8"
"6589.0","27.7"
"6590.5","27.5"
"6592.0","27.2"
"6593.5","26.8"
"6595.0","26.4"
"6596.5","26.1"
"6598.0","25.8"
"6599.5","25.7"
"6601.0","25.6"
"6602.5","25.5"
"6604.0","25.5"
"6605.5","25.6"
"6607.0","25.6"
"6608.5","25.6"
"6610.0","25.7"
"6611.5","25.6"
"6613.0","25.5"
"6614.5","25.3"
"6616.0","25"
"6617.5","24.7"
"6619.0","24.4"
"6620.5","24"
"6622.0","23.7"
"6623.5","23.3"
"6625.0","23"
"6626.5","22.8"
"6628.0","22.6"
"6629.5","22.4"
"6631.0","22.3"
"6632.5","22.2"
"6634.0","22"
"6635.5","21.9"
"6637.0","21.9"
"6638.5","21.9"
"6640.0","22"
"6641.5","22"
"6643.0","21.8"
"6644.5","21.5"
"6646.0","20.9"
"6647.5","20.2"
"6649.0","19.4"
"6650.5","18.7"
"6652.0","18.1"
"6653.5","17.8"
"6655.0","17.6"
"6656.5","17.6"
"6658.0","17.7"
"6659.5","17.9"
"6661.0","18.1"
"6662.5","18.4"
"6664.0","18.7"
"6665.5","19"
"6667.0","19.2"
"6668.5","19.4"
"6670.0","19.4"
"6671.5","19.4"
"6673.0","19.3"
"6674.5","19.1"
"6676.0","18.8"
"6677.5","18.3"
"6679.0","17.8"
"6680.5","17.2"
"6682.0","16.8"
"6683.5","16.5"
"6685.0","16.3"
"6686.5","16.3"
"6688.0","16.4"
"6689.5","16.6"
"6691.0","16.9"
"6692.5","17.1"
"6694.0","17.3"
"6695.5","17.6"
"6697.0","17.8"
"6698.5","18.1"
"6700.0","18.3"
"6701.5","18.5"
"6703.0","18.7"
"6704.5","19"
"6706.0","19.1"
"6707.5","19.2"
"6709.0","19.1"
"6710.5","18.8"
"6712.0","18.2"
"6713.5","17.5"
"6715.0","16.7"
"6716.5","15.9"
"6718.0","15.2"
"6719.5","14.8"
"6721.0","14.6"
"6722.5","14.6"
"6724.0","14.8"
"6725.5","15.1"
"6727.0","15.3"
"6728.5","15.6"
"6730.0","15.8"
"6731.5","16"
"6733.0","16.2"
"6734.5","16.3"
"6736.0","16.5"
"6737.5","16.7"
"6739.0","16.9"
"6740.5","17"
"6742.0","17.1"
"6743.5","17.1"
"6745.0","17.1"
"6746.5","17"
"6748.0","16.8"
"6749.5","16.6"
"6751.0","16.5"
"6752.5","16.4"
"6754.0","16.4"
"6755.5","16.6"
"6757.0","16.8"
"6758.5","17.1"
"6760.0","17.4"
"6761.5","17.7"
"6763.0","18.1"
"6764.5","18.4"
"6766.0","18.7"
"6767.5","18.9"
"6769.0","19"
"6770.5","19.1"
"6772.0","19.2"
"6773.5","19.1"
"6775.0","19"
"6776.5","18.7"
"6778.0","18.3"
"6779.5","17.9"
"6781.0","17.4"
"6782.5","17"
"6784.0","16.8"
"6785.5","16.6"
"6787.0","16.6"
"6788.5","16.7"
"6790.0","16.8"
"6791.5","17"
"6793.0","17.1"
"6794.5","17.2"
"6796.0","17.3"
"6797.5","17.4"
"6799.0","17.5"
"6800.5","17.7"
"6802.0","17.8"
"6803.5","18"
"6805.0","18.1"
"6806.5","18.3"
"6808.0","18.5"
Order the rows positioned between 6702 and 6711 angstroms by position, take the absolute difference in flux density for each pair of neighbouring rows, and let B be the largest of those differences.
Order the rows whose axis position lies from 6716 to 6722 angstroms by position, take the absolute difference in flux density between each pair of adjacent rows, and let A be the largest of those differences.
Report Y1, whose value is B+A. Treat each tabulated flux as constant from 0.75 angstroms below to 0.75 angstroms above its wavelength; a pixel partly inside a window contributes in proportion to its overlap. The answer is 1.00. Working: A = 0.70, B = 0.3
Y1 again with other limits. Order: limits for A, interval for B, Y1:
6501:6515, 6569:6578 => 1.50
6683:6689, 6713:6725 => 1.00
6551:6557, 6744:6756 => 1.10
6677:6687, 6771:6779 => 1.00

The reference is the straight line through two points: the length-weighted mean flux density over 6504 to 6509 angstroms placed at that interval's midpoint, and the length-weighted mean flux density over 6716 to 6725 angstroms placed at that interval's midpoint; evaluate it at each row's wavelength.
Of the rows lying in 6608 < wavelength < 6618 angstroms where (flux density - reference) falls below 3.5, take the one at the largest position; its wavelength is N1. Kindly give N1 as 6617.5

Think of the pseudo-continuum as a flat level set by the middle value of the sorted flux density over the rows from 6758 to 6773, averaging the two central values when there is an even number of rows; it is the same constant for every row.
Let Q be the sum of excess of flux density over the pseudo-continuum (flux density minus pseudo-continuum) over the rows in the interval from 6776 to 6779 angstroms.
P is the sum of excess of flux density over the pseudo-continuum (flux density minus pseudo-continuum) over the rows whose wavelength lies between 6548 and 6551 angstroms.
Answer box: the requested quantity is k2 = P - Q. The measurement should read 27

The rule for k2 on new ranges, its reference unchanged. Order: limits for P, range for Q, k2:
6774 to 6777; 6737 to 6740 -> 4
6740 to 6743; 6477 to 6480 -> -19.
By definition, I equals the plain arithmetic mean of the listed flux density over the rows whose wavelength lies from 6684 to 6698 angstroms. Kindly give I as 17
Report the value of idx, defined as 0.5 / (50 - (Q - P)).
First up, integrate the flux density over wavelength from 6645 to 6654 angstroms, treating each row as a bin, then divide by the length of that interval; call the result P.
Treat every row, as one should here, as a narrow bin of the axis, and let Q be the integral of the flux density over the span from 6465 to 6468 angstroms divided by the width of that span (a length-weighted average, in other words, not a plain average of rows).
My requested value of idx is 0.0117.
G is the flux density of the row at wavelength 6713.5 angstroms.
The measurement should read 17.5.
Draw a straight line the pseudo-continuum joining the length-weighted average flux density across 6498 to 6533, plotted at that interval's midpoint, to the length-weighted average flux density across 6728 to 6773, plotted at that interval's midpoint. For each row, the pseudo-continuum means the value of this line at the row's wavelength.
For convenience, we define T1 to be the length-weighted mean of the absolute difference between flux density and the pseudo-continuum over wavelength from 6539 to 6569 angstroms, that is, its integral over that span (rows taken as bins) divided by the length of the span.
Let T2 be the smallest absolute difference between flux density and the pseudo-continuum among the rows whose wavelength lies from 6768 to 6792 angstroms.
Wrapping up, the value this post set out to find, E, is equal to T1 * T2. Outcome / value 7.2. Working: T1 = 5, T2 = 1.4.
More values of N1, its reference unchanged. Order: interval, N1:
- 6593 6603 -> 6602.5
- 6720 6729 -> 6728.5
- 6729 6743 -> 6740.5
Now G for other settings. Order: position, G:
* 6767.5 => 18.9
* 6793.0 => 17.1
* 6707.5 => 19.2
